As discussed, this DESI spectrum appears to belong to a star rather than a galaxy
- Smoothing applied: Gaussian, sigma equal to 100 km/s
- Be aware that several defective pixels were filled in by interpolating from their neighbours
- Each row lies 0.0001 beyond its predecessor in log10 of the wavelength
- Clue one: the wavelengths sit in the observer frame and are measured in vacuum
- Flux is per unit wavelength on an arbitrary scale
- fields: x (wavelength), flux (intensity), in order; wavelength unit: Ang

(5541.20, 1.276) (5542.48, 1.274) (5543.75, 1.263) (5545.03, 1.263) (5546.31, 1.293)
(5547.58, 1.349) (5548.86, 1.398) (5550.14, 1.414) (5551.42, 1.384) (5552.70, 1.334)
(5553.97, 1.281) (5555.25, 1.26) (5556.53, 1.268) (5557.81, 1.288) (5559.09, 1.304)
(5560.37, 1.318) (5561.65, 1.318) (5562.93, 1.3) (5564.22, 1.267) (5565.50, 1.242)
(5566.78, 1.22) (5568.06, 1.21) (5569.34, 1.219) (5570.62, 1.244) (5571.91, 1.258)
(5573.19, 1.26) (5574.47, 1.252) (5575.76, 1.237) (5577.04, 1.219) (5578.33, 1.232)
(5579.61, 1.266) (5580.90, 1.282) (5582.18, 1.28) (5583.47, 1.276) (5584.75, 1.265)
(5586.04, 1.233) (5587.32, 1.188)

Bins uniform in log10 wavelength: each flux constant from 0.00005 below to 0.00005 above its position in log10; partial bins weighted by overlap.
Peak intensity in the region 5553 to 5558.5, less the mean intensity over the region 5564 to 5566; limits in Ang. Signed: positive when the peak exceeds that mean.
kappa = 0.03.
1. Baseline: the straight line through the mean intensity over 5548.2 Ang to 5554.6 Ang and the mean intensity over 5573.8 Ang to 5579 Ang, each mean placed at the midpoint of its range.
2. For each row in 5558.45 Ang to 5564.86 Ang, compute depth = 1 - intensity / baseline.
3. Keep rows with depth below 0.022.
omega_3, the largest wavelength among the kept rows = 5562.93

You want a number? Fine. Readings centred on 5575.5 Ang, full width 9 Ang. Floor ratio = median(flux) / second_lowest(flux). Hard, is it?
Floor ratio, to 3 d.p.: 1.016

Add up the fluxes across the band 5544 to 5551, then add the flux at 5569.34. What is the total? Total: 7.94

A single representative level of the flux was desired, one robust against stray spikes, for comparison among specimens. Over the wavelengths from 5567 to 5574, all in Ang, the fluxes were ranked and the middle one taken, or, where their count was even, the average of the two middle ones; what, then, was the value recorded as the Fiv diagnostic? 1.24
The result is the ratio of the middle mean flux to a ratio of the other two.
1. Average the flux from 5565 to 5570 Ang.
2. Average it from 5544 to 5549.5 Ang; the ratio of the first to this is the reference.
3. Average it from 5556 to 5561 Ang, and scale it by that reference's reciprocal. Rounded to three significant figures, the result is 1.40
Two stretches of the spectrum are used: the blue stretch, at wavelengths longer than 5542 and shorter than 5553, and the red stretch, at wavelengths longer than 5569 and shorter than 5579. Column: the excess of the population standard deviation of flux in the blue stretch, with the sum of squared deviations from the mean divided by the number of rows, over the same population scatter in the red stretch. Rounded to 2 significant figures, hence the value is 0.041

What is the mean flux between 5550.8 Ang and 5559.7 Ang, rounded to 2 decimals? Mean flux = 1.30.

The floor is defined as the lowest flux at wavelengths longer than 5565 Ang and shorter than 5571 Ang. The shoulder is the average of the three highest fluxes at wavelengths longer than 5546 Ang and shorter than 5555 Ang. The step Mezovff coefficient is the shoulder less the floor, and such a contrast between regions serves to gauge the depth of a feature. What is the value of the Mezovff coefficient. 0.189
